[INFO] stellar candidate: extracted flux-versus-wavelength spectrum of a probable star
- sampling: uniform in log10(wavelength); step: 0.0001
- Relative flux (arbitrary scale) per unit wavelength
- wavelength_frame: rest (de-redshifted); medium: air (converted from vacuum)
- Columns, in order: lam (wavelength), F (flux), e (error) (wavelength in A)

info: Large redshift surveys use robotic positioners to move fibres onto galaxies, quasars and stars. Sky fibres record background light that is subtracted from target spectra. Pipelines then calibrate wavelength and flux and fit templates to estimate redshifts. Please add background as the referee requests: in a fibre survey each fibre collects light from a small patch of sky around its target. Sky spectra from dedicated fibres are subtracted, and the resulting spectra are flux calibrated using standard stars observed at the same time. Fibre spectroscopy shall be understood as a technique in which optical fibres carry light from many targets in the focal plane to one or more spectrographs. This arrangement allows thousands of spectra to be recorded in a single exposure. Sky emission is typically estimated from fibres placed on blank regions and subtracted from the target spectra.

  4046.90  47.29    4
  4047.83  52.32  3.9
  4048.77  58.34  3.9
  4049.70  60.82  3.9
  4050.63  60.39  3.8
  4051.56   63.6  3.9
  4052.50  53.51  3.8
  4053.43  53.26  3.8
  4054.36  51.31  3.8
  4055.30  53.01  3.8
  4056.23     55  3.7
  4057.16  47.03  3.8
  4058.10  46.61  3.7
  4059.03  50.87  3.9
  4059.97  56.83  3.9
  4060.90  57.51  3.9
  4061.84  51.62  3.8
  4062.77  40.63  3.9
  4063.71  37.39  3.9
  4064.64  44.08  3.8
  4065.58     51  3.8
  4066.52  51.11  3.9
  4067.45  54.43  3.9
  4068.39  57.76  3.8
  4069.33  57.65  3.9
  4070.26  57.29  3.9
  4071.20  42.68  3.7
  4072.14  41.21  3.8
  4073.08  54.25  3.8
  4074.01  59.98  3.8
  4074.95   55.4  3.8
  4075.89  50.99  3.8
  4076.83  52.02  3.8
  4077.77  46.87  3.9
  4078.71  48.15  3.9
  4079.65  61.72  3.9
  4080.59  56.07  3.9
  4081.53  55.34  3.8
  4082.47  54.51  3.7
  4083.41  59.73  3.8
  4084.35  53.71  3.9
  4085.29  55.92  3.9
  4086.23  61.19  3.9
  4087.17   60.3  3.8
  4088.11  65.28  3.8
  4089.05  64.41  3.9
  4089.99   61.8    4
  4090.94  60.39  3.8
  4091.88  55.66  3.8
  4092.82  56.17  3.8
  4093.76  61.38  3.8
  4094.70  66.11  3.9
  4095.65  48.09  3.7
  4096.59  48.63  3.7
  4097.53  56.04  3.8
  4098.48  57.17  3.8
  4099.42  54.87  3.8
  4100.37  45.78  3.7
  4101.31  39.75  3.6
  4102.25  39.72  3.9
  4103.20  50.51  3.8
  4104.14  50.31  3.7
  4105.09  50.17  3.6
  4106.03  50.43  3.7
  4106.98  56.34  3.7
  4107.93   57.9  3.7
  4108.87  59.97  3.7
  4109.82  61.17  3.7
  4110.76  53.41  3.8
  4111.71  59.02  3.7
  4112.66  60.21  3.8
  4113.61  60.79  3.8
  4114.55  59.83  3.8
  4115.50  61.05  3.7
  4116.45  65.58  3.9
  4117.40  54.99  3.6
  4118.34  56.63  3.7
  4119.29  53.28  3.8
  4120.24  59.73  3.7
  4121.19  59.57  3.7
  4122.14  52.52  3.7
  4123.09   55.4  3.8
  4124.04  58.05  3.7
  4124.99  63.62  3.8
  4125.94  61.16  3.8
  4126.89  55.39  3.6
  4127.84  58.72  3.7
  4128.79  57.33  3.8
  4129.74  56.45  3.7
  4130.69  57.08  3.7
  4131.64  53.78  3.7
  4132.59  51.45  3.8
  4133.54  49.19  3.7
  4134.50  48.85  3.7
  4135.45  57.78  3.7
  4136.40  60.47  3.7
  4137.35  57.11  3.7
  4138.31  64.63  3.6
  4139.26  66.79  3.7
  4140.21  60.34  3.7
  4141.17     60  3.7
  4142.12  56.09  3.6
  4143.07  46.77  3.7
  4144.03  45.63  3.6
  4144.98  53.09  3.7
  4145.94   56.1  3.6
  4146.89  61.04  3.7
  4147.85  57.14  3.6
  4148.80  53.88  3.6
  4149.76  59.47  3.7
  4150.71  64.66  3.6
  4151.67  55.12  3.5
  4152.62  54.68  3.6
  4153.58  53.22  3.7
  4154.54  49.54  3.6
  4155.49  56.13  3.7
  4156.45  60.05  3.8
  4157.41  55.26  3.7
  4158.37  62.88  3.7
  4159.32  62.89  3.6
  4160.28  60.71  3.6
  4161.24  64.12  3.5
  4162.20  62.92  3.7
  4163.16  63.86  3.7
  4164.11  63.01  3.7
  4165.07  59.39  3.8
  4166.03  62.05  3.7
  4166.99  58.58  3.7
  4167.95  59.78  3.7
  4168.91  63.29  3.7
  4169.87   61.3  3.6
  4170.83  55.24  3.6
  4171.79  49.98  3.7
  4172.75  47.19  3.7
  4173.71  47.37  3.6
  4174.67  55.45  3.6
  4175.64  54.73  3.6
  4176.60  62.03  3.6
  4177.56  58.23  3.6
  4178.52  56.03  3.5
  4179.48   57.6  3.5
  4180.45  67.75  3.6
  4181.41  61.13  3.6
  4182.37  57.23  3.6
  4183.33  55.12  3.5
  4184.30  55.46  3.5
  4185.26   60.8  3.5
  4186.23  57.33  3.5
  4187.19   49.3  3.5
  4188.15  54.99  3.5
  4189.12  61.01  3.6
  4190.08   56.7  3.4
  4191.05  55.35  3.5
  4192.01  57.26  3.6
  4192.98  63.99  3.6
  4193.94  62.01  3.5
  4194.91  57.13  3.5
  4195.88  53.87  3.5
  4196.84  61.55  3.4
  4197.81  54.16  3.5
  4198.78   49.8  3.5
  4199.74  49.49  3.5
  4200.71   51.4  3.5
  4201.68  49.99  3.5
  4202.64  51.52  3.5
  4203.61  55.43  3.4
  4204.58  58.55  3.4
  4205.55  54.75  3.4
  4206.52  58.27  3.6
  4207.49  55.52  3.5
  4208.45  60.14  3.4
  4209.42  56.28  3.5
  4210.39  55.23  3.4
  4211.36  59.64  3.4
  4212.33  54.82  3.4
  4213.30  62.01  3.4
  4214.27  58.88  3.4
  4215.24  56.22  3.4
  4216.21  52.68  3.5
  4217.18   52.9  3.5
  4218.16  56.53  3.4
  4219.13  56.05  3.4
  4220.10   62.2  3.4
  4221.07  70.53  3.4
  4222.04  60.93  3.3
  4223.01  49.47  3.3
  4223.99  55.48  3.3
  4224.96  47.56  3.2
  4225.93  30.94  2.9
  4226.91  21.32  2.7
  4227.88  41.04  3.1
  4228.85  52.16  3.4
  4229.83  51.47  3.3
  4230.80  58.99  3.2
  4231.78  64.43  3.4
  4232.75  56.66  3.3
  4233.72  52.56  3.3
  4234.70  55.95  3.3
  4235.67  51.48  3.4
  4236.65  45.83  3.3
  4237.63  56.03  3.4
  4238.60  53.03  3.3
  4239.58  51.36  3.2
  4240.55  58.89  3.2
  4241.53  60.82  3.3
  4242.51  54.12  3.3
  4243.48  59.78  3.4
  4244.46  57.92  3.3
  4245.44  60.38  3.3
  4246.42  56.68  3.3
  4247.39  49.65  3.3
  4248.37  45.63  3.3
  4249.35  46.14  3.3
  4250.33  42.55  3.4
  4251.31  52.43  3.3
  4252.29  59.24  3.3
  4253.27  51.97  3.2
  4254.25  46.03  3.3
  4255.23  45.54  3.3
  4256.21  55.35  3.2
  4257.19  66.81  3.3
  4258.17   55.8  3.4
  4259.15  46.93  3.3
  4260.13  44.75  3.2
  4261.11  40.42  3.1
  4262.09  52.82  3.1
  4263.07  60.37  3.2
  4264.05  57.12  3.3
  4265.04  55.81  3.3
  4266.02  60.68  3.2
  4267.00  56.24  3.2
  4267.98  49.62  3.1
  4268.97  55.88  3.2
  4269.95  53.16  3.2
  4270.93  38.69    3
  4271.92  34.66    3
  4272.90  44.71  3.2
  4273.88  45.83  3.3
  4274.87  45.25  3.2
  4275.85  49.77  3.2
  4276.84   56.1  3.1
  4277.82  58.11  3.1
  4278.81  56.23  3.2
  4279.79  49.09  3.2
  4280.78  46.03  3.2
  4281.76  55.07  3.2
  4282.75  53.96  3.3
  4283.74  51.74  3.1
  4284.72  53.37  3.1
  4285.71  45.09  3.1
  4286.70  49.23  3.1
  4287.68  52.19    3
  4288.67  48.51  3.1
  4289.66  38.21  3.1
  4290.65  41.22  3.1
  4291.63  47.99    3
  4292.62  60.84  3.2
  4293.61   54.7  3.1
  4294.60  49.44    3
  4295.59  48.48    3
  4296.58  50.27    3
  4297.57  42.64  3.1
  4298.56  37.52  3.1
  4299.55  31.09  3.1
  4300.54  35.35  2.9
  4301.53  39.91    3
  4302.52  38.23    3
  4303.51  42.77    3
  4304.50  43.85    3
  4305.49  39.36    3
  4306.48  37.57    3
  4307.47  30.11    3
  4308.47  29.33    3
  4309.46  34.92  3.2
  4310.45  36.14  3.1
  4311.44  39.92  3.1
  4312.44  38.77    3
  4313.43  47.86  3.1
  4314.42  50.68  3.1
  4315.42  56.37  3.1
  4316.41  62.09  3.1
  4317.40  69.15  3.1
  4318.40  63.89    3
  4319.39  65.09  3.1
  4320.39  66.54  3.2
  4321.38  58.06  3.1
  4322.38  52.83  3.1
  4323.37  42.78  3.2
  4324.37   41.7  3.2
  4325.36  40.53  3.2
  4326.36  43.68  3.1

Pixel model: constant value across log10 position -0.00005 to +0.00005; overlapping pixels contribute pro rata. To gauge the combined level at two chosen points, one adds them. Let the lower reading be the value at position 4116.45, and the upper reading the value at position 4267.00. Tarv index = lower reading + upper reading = 122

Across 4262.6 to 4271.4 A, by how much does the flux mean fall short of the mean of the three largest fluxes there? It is 5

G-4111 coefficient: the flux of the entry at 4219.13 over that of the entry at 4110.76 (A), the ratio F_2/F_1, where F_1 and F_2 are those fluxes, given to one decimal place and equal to 1.0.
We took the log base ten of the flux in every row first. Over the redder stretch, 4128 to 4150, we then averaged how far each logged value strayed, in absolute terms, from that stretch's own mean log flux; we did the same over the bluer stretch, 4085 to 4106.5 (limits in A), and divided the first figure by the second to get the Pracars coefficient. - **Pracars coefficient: 0.6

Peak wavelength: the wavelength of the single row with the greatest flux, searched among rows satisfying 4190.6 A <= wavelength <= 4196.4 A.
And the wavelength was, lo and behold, 4192.98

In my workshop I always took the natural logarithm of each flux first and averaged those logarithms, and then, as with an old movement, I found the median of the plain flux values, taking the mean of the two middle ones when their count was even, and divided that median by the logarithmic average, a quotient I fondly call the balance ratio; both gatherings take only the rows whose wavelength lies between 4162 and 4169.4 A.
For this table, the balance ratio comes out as 15.2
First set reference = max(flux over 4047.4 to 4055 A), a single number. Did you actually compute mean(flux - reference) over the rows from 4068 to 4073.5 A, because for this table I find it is -12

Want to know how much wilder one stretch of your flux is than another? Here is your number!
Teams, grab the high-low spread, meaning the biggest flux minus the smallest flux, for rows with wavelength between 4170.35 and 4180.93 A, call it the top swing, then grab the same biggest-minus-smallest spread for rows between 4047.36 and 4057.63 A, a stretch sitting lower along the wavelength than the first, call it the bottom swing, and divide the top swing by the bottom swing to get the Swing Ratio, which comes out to 1.2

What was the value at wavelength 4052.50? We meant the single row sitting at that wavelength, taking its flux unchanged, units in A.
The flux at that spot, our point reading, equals 53.51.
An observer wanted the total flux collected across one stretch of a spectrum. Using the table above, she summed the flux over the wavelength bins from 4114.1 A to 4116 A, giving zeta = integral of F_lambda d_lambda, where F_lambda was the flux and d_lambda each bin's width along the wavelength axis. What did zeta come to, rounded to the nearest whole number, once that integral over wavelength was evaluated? 115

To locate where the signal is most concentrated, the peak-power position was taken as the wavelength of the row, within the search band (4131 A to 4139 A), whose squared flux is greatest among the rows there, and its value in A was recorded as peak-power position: 4138.31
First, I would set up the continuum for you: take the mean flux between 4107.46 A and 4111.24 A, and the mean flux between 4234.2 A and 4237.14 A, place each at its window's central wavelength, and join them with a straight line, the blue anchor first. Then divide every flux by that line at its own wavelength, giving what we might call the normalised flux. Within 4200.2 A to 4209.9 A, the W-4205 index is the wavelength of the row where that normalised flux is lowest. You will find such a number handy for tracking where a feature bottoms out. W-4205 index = 4201.68 A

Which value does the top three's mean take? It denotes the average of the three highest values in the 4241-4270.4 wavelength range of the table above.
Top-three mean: 62.8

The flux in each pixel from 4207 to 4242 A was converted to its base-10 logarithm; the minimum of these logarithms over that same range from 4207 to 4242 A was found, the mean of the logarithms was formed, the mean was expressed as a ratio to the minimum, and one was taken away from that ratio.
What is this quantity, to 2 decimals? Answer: 0.30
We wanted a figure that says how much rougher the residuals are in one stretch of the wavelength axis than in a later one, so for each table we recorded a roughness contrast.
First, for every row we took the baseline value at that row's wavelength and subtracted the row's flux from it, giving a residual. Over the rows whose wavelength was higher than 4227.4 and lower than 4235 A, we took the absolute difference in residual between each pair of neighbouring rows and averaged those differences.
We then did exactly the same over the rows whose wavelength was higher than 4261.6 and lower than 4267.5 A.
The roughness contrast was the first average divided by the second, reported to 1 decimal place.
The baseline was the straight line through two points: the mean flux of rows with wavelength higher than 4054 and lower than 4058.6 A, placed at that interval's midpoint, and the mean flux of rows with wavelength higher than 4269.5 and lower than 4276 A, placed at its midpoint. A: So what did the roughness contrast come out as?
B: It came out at 1.3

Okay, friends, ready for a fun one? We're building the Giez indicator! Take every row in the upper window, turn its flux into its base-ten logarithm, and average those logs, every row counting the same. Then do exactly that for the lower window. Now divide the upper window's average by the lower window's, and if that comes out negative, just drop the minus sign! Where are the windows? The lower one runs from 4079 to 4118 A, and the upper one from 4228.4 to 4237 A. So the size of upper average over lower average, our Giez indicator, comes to 0.992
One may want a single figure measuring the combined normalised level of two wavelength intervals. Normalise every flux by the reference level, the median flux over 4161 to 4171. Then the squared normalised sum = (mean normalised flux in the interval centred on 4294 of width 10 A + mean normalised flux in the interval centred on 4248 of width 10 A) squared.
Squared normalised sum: 2.61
